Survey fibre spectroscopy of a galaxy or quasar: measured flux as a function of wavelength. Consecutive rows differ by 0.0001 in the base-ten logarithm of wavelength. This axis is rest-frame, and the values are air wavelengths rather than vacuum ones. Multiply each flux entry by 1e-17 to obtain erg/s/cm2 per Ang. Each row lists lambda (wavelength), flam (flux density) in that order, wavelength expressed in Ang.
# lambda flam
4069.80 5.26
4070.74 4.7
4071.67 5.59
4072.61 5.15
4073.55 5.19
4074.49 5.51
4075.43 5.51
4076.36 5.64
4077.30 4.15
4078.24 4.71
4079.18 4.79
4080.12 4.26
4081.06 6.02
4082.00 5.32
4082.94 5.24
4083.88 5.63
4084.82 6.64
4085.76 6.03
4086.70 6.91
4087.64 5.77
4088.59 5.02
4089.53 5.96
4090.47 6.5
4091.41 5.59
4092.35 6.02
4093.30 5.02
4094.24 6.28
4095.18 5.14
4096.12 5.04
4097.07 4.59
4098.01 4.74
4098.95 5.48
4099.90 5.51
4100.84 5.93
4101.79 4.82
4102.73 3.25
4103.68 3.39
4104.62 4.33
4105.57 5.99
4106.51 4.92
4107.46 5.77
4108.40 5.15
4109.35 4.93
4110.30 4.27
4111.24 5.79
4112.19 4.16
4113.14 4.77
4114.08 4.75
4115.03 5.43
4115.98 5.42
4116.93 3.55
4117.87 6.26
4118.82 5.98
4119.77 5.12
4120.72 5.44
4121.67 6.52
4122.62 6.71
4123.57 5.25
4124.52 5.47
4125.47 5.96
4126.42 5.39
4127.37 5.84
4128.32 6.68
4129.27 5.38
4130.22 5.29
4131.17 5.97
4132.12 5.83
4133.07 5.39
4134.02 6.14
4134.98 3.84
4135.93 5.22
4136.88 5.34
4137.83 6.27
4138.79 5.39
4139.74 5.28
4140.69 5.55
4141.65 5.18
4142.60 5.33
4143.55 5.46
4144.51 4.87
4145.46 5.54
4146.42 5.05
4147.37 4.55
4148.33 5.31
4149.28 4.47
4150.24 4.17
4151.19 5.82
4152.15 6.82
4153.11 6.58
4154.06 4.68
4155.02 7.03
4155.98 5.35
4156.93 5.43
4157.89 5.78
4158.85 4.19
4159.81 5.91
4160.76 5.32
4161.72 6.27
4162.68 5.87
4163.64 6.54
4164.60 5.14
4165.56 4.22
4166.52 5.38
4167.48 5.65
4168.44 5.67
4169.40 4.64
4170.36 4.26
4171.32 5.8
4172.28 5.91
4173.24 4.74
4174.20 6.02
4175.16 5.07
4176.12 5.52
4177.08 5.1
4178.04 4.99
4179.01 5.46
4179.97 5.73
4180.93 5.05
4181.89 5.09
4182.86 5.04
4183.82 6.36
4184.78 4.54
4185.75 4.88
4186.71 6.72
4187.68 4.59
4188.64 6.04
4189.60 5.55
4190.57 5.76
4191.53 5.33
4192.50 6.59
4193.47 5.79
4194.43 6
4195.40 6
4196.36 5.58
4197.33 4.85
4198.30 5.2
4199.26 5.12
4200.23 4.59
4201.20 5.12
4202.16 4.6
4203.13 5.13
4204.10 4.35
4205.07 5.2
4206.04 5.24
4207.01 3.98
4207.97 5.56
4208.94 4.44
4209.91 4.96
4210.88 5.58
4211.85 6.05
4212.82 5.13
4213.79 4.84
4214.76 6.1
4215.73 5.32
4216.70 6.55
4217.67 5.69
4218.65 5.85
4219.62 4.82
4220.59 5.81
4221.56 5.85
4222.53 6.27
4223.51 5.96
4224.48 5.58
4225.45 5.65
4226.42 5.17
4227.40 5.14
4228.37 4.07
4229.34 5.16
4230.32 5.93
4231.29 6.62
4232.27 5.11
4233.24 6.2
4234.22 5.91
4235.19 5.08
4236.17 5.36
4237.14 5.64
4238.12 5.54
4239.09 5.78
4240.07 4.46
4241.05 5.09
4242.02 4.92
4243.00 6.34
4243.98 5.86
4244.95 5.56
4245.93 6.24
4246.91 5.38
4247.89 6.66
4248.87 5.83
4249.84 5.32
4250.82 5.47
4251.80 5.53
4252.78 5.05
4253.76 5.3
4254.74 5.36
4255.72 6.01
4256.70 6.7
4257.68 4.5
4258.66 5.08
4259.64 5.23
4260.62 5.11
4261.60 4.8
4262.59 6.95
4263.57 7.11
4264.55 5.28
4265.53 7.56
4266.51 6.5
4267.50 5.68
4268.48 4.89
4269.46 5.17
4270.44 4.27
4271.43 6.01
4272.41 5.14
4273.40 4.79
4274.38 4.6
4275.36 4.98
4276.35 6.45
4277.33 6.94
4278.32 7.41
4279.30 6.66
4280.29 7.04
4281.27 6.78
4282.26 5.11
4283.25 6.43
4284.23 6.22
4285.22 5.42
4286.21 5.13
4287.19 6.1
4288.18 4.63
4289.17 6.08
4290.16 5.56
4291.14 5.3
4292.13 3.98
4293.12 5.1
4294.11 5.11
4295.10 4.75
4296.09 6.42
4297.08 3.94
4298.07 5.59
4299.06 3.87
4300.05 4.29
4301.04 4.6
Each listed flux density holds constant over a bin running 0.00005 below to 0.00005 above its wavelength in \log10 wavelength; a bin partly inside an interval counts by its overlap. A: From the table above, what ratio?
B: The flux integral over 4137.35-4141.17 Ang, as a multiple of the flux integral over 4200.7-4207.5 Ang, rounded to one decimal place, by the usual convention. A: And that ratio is 0.7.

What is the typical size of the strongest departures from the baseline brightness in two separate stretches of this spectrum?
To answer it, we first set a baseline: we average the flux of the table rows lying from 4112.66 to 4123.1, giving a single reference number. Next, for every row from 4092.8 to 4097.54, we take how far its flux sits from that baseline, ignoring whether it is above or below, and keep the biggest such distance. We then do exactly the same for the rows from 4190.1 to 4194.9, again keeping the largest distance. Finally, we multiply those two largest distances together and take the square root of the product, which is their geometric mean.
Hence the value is 0.99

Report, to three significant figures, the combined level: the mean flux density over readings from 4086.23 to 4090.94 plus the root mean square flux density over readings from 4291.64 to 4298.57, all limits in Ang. 11.1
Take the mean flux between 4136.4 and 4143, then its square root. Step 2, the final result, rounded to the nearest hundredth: 2.34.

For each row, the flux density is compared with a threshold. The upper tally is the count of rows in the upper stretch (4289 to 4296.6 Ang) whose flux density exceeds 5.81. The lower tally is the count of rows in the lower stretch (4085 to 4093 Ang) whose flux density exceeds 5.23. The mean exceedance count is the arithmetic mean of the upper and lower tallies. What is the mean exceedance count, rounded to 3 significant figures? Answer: 4.50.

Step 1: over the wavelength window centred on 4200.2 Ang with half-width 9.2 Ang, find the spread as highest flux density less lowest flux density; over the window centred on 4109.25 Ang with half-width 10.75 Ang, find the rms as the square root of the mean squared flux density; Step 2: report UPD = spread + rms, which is 7.7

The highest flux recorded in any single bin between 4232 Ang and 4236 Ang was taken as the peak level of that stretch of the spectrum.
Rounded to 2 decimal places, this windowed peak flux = 6.20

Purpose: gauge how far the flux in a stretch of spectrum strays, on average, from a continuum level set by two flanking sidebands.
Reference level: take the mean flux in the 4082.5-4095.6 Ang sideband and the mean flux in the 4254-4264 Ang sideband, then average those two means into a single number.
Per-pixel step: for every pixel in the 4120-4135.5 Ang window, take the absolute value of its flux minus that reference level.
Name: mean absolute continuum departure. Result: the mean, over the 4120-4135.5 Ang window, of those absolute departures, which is 0.51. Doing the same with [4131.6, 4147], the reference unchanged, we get 0.53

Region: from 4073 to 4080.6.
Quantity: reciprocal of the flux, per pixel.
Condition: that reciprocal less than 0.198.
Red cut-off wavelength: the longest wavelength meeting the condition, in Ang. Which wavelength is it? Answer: 4076.36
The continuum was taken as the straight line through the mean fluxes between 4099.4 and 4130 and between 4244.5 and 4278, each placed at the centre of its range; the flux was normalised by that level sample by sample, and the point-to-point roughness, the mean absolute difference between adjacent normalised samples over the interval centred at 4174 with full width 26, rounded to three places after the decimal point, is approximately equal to 0.136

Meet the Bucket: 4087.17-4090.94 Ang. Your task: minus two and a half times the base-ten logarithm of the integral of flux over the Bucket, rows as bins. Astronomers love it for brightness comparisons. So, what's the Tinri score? -3.35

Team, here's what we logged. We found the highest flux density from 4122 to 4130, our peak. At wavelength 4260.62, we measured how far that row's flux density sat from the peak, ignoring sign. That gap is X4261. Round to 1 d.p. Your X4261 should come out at 1.6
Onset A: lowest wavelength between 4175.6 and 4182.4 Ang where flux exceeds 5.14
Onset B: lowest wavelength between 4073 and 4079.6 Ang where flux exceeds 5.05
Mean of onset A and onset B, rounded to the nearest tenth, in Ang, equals 4124.8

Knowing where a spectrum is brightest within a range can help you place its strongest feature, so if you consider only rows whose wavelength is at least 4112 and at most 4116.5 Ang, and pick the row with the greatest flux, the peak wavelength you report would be 4115.03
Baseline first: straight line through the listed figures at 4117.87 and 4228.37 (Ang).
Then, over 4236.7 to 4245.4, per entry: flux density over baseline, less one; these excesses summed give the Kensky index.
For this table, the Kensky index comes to 3.9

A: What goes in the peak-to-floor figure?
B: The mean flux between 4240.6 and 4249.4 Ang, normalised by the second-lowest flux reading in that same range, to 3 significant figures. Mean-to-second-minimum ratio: 1.13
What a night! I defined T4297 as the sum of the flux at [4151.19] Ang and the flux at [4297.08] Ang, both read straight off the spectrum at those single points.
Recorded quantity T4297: 9.8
